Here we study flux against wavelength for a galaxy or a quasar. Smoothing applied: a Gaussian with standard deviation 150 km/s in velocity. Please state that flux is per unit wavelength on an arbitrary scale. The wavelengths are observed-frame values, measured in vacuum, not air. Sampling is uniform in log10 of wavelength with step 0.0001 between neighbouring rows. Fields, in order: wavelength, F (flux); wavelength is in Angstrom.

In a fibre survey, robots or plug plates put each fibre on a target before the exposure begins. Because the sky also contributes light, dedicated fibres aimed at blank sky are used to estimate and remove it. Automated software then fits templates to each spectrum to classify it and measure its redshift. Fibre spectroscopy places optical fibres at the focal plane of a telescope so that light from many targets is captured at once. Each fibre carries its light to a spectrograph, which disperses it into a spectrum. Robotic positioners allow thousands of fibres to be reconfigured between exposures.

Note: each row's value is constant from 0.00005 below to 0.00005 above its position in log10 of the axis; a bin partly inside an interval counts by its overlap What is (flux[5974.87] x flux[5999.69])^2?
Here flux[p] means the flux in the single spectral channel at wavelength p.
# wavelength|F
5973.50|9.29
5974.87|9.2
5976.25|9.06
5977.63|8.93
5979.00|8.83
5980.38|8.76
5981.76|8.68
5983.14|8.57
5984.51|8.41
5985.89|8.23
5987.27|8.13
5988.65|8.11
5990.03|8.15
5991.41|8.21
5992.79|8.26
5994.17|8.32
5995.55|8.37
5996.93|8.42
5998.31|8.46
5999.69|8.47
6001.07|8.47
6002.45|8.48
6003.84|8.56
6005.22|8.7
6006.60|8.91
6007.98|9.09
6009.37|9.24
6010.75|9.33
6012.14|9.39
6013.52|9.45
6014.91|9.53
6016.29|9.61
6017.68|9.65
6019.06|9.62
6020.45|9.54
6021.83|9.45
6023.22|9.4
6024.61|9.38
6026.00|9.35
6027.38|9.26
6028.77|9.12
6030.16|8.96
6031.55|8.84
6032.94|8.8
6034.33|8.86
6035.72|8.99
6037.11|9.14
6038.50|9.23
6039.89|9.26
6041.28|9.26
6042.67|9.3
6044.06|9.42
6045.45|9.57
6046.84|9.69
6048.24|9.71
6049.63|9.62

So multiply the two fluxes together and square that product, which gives 6072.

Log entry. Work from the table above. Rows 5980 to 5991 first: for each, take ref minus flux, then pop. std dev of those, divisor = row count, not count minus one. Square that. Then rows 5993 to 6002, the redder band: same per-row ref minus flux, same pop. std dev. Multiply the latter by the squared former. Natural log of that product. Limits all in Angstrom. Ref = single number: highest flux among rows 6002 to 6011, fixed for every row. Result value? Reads -5.68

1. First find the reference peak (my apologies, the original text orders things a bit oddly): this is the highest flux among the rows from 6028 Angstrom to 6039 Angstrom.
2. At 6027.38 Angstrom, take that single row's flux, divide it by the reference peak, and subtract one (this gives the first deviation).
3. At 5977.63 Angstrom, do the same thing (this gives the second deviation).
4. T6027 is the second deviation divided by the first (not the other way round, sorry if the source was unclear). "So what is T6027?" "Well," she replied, -10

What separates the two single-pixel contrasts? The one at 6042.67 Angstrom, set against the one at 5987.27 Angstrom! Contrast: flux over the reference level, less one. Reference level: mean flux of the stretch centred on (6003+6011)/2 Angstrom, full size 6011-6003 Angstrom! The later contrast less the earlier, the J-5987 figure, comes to 0.13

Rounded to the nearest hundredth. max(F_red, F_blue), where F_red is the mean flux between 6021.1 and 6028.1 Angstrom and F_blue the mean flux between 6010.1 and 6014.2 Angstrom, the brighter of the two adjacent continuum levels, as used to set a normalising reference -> 9.39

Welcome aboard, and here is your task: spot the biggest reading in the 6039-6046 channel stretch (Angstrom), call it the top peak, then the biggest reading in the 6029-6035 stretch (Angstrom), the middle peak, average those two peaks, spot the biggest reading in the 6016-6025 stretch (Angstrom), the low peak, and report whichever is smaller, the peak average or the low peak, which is 9.3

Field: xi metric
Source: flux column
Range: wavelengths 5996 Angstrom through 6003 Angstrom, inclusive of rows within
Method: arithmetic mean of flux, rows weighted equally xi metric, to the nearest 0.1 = 8.5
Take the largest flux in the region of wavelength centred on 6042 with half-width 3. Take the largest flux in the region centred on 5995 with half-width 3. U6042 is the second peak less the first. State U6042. -1.0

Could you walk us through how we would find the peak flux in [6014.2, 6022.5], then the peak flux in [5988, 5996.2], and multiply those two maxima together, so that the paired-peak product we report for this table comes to 80.8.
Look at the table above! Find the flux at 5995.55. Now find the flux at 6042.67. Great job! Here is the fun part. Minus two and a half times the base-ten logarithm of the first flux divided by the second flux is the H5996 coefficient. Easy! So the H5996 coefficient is 0.11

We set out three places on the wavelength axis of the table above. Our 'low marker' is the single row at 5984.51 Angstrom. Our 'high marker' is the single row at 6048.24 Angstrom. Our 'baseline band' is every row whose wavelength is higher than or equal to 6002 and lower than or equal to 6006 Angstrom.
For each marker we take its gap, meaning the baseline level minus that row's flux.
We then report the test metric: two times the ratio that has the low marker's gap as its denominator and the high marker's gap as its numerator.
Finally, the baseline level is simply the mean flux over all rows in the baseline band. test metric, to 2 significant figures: -13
